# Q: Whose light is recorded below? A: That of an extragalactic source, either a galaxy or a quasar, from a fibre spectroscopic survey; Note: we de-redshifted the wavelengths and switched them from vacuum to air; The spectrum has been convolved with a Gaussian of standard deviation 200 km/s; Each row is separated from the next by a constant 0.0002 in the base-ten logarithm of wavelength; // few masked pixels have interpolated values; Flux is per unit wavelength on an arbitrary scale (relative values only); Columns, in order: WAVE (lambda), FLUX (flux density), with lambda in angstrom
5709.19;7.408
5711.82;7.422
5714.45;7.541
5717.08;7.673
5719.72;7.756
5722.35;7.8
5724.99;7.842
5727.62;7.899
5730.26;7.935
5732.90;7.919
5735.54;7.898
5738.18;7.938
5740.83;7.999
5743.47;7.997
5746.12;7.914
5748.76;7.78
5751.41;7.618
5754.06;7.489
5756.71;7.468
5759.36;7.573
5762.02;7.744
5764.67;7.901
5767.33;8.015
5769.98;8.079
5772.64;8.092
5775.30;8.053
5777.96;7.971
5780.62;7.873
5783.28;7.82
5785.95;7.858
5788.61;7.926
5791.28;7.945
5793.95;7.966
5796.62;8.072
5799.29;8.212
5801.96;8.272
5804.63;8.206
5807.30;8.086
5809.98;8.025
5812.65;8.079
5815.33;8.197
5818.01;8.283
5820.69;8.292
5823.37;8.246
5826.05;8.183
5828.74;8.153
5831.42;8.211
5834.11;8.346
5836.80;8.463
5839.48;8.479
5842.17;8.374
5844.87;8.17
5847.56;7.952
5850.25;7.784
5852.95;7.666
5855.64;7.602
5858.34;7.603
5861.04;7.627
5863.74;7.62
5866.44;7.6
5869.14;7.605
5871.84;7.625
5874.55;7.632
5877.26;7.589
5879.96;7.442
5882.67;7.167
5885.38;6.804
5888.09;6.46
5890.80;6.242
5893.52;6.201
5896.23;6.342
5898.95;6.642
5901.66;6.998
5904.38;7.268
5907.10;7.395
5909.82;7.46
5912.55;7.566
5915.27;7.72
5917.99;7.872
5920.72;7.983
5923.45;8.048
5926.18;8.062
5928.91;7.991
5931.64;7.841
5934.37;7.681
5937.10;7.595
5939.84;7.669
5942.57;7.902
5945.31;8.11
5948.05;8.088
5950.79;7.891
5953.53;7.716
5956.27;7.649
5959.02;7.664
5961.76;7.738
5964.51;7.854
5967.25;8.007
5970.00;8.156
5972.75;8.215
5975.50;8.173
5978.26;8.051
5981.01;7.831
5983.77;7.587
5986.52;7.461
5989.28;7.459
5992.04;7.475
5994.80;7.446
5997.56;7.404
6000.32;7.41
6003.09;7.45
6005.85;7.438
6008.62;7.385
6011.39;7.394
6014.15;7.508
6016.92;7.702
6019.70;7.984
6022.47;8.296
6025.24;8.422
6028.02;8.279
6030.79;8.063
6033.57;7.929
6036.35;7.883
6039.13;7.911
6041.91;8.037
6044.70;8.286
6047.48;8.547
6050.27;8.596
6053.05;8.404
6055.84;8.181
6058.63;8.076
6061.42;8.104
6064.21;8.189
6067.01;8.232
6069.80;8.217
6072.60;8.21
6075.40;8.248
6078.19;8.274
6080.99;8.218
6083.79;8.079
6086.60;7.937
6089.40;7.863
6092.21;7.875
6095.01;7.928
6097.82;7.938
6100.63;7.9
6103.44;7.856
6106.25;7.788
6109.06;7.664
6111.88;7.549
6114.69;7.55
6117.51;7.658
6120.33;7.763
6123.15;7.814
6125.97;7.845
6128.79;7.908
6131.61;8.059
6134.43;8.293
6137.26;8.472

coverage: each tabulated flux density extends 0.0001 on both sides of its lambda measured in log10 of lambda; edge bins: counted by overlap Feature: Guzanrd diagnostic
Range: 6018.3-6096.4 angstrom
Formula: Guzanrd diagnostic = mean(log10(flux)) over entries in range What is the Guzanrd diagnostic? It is 0.911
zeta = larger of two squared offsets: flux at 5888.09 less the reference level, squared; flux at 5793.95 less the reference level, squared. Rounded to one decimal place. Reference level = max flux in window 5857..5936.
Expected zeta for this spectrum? 2.6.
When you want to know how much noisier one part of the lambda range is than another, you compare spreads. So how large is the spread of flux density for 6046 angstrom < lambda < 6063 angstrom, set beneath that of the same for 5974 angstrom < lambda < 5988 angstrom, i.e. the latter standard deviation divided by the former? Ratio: 1.3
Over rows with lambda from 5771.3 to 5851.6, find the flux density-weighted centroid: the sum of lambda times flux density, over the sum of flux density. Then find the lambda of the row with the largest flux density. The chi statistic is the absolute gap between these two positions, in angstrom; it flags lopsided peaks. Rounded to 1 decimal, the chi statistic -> 27.9 angstrom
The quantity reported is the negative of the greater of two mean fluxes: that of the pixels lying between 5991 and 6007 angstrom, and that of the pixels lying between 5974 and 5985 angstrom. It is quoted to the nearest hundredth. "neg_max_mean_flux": -7.91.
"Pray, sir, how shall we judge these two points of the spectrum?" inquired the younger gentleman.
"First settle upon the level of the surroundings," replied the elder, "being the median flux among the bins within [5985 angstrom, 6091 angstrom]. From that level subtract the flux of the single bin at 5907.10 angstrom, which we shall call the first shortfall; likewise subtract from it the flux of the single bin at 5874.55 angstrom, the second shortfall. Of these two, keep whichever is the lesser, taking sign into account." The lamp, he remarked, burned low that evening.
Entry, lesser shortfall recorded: 0.4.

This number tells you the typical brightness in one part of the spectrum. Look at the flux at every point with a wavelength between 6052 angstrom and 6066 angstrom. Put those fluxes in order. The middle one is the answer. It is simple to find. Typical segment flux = 8.18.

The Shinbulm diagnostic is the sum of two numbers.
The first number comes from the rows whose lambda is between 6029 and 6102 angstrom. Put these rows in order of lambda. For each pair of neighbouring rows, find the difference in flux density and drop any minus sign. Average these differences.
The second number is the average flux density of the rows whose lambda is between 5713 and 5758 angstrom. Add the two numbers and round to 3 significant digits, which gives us 7.88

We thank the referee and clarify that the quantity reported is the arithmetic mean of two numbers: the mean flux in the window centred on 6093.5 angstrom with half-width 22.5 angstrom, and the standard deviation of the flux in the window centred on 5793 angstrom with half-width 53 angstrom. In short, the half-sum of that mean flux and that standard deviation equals 4.09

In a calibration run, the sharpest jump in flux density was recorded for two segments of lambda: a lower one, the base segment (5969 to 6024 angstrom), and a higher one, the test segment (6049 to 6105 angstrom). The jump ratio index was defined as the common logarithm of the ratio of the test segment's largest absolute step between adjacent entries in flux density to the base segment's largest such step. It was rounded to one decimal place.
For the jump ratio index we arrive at -0.1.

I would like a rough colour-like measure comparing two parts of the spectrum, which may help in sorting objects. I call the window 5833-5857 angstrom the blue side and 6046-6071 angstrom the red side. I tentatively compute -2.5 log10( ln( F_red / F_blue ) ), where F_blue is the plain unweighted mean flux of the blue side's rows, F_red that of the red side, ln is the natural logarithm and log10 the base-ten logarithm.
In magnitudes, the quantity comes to 4.1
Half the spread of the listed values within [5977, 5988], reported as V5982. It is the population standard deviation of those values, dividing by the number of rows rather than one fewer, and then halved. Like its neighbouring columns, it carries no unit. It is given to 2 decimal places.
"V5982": 0.11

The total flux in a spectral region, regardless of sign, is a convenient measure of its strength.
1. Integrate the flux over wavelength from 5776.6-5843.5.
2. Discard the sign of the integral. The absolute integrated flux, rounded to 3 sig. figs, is 545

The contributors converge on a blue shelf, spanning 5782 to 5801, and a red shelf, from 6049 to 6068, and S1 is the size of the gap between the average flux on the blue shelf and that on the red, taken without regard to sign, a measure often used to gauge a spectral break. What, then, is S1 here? 0.3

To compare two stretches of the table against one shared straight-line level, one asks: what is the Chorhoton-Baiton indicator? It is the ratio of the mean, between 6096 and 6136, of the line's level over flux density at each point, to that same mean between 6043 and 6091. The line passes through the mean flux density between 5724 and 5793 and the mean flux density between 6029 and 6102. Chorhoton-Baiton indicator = 1.05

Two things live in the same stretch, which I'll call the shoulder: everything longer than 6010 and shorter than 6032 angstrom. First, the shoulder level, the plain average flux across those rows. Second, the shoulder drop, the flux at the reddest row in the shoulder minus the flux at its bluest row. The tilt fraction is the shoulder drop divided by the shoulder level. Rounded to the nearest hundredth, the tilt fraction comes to 0.08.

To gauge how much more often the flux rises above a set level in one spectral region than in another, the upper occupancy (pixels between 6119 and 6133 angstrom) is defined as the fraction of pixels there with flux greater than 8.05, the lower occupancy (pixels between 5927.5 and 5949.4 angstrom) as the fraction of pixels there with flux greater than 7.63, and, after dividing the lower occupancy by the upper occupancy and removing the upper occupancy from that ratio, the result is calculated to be 4.2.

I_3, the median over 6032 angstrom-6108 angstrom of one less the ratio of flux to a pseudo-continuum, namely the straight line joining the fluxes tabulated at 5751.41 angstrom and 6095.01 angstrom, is -0.023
